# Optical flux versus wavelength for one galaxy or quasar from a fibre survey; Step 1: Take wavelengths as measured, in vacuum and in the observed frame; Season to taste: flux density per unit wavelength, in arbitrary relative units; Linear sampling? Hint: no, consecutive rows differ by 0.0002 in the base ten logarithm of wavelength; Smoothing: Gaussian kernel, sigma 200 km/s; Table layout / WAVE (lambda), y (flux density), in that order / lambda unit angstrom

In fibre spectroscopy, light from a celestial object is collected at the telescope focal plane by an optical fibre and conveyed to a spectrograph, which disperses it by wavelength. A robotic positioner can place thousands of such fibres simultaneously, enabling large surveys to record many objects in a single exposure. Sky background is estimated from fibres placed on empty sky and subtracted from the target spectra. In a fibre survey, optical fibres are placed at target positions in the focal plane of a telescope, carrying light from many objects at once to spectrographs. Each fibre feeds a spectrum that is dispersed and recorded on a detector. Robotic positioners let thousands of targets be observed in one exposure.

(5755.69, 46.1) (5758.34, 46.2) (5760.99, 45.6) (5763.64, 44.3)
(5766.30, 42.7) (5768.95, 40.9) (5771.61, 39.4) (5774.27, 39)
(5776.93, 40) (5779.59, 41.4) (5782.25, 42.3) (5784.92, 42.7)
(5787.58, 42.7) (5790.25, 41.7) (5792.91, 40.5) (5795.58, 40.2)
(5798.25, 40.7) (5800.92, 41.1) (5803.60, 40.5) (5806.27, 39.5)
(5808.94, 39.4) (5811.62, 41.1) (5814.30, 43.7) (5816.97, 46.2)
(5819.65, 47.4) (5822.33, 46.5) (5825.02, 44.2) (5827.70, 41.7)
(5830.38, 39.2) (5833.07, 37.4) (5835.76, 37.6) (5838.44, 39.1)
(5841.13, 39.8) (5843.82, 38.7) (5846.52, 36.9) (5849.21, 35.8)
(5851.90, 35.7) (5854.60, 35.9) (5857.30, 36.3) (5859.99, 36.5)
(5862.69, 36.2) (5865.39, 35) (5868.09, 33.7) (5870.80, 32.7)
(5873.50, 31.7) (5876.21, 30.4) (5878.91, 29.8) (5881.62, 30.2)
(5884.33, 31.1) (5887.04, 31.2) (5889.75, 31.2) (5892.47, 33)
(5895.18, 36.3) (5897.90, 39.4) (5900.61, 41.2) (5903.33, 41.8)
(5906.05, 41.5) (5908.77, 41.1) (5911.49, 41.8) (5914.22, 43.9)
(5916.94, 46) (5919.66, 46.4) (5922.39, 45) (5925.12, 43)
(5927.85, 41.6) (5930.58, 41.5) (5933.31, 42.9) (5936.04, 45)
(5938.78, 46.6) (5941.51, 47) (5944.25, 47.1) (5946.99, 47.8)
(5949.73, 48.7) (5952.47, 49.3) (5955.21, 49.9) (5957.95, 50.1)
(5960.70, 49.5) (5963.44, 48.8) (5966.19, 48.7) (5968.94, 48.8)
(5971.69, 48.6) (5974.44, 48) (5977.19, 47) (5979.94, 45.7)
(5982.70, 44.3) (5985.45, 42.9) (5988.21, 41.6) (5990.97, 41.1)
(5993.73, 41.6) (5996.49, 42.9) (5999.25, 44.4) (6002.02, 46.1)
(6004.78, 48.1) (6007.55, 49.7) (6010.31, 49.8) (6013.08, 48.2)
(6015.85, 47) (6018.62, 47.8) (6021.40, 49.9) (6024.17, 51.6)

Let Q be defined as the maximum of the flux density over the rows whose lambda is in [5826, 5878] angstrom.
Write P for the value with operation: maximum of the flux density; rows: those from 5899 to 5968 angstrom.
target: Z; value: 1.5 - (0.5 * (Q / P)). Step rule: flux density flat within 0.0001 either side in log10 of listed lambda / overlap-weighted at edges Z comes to 1.08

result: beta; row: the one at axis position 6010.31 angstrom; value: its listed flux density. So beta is 49.8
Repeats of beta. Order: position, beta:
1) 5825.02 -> 44.2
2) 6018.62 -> 47.8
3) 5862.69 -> 36.2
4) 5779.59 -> 41.4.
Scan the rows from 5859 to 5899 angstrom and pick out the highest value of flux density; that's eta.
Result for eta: 39.4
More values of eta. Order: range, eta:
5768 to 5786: 42.7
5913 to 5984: 50.1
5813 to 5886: 47.4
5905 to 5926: 46.4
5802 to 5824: 47.4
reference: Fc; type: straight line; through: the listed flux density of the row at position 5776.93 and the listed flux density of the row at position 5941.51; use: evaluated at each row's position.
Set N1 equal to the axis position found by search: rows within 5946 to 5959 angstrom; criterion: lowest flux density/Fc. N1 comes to 5946.99 angstrom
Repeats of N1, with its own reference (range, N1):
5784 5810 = 5808.94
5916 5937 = 5930.58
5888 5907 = 5889.75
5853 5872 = 5870.80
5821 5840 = 5833.07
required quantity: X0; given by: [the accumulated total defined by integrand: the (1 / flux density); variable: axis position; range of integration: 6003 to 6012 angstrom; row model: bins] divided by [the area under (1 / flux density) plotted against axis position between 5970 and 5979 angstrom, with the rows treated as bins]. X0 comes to 0.98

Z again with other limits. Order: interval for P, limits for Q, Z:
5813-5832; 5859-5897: 1.11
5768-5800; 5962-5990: 0.93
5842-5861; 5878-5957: 0.86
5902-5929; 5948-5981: 0.96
